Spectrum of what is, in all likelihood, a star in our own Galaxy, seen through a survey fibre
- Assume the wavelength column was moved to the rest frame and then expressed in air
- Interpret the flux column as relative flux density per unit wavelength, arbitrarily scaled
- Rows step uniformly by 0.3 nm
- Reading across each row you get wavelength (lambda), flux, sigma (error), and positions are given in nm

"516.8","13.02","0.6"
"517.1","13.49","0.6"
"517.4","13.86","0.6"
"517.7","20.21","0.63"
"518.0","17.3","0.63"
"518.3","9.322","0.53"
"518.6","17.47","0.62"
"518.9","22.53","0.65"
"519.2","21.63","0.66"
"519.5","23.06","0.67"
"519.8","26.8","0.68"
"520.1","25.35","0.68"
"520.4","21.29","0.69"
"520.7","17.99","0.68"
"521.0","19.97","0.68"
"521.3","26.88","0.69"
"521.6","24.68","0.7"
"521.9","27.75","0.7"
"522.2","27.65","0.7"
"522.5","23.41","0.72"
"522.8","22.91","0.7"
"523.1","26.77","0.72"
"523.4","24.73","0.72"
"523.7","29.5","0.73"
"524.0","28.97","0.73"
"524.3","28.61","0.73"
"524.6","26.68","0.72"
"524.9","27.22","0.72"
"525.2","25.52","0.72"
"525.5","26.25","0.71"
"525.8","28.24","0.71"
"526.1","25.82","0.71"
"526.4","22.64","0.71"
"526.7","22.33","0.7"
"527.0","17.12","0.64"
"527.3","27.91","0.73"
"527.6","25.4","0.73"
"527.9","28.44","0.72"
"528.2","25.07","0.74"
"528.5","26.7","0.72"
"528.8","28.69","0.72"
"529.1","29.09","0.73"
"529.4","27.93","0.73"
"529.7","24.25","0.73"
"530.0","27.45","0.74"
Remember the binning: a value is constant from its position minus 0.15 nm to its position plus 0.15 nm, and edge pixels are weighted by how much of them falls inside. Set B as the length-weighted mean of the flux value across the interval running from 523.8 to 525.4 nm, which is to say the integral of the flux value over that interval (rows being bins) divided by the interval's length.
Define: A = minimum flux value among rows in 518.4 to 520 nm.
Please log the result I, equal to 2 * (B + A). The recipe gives 90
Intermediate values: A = 17.47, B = 27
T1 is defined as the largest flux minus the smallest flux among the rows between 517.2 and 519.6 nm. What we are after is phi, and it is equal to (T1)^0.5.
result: 3.7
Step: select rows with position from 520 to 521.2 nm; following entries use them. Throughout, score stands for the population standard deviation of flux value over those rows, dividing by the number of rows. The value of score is 2.7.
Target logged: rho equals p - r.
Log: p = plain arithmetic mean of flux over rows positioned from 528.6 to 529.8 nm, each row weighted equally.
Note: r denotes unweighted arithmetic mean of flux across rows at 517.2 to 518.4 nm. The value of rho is 12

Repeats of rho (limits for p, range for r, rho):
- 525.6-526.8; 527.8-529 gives -2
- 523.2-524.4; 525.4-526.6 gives 2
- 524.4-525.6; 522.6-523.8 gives 0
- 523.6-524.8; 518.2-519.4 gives 11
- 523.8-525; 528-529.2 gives 0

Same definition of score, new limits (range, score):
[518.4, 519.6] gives 2.2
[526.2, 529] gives 3.5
